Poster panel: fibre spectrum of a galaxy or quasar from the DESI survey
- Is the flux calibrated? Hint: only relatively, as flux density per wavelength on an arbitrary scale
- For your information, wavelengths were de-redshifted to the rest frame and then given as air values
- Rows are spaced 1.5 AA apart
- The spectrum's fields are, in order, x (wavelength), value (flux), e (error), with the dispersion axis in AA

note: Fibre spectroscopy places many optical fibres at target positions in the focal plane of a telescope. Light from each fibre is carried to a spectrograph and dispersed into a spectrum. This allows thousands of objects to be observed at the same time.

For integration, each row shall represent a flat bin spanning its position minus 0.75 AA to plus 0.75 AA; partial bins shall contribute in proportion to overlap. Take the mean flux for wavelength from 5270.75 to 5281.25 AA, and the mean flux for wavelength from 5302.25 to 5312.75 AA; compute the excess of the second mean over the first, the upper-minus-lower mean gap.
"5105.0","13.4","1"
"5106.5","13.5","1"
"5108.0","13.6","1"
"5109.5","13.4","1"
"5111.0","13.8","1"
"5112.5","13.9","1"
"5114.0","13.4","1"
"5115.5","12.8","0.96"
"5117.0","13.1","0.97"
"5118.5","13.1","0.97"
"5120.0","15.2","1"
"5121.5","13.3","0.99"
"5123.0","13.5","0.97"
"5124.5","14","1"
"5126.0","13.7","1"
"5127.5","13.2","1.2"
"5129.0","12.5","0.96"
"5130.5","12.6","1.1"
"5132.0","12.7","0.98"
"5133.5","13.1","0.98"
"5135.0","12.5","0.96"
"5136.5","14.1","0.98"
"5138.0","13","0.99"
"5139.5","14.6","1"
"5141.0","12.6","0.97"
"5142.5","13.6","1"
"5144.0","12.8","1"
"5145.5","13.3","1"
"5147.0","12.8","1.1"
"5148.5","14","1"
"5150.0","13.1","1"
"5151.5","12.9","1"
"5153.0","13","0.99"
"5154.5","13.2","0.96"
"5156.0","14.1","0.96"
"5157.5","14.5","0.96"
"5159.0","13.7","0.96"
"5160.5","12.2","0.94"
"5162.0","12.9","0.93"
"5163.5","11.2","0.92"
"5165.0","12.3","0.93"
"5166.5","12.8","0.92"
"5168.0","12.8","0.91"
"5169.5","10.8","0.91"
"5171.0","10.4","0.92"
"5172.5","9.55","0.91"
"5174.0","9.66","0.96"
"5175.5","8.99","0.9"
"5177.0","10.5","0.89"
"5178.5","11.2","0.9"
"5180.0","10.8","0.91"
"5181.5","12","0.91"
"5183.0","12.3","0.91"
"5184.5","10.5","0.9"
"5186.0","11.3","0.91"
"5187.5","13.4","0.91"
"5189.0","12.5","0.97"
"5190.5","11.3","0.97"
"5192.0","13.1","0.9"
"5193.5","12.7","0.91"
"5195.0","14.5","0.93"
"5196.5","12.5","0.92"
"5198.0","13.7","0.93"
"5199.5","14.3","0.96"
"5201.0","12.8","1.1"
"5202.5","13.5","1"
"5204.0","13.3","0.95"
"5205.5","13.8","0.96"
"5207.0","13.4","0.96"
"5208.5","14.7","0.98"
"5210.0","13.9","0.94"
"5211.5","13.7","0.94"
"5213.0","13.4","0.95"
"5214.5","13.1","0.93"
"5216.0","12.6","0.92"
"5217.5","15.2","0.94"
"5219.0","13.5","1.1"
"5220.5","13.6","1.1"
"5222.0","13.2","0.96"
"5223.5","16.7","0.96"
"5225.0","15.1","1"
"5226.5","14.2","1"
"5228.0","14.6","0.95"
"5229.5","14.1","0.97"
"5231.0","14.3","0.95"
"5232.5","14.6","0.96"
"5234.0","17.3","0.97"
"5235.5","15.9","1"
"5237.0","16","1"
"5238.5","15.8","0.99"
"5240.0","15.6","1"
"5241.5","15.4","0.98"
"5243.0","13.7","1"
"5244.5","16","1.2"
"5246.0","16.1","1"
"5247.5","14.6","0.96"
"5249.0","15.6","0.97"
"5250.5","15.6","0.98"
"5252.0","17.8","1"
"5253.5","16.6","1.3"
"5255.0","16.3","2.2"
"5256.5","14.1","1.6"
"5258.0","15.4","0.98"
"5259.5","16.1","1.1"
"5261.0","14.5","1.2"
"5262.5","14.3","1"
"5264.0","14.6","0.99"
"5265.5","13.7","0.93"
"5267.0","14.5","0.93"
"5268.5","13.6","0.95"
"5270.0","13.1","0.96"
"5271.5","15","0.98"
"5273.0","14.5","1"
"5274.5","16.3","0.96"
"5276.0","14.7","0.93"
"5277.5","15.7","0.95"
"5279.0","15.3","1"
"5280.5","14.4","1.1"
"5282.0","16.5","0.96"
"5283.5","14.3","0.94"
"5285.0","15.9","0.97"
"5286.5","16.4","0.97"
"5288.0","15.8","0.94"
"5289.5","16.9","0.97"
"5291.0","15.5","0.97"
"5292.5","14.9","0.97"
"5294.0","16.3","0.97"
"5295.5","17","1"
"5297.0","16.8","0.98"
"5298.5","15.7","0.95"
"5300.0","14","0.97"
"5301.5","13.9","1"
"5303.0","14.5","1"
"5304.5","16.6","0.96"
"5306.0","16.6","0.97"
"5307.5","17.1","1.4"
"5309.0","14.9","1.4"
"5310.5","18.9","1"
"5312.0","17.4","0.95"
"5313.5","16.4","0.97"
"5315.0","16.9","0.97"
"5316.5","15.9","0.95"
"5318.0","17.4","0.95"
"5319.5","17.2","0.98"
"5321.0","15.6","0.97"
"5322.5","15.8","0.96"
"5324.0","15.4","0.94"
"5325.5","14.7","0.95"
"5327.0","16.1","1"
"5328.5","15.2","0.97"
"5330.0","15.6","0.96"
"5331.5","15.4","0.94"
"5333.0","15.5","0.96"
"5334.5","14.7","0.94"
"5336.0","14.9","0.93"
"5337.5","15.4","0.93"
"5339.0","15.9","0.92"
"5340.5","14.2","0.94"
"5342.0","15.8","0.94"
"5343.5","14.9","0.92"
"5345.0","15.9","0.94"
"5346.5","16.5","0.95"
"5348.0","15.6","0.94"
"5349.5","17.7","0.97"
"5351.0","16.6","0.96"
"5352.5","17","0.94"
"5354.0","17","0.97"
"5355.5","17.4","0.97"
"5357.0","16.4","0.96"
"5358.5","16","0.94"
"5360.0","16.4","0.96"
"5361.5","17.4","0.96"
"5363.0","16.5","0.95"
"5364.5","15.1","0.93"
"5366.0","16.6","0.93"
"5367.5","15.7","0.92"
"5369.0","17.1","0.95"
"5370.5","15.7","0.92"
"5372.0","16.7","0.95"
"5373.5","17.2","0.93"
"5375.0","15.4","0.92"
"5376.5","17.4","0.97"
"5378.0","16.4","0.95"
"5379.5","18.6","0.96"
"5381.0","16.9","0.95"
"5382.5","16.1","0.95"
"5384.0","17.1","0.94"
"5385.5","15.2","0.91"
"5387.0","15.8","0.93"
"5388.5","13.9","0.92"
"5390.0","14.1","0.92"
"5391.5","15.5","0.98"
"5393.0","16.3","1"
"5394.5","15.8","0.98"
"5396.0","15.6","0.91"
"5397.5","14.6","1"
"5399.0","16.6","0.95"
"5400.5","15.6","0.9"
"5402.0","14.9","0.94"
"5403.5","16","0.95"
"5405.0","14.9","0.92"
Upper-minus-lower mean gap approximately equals 1.44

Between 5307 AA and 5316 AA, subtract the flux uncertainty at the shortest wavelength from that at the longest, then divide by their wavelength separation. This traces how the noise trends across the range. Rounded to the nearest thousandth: -0.057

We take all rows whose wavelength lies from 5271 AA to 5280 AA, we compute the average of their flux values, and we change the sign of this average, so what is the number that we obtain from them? -15.2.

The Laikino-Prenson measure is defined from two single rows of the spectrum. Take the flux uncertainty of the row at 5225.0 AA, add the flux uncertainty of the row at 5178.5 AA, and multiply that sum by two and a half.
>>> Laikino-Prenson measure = 4.75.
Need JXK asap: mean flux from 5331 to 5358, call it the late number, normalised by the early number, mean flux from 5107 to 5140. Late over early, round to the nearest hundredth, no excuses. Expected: 1.19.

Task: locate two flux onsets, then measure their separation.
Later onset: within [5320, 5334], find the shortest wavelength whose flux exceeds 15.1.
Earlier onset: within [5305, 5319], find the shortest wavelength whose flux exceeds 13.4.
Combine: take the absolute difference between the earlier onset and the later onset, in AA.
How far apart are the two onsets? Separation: 15.0 AA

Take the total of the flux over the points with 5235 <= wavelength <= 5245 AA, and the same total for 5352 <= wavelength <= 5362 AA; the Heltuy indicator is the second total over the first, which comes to 1.08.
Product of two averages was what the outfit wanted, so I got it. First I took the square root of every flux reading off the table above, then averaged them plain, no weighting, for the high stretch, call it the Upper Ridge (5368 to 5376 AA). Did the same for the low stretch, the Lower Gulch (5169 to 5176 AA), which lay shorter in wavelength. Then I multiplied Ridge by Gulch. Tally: 12.7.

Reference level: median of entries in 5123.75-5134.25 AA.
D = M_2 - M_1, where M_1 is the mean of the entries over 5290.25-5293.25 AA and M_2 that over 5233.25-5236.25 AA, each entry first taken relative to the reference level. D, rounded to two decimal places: 1.40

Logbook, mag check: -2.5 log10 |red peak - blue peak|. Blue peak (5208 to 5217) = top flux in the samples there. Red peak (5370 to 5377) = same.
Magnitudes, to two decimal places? -1.08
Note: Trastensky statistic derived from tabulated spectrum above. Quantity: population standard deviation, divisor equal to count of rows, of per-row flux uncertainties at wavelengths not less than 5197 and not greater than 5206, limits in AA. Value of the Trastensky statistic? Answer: 0.056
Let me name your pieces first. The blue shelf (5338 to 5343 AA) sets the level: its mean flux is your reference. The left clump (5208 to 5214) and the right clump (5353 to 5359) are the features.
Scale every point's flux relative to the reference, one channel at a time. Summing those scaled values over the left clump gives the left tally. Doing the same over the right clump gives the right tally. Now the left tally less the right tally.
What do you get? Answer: -0.73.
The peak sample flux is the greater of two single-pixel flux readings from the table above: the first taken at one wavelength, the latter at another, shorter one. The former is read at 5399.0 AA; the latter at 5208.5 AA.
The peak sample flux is 16.6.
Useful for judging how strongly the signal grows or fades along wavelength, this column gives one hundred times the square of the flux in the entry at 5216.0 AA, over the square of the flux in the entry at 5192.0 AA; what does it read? 93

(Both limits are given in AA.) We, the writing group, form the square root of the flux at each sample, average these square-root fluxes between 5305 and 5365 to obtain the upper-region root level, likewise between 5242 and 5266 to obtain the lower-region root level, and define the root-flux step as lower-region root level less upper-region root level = -0.10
